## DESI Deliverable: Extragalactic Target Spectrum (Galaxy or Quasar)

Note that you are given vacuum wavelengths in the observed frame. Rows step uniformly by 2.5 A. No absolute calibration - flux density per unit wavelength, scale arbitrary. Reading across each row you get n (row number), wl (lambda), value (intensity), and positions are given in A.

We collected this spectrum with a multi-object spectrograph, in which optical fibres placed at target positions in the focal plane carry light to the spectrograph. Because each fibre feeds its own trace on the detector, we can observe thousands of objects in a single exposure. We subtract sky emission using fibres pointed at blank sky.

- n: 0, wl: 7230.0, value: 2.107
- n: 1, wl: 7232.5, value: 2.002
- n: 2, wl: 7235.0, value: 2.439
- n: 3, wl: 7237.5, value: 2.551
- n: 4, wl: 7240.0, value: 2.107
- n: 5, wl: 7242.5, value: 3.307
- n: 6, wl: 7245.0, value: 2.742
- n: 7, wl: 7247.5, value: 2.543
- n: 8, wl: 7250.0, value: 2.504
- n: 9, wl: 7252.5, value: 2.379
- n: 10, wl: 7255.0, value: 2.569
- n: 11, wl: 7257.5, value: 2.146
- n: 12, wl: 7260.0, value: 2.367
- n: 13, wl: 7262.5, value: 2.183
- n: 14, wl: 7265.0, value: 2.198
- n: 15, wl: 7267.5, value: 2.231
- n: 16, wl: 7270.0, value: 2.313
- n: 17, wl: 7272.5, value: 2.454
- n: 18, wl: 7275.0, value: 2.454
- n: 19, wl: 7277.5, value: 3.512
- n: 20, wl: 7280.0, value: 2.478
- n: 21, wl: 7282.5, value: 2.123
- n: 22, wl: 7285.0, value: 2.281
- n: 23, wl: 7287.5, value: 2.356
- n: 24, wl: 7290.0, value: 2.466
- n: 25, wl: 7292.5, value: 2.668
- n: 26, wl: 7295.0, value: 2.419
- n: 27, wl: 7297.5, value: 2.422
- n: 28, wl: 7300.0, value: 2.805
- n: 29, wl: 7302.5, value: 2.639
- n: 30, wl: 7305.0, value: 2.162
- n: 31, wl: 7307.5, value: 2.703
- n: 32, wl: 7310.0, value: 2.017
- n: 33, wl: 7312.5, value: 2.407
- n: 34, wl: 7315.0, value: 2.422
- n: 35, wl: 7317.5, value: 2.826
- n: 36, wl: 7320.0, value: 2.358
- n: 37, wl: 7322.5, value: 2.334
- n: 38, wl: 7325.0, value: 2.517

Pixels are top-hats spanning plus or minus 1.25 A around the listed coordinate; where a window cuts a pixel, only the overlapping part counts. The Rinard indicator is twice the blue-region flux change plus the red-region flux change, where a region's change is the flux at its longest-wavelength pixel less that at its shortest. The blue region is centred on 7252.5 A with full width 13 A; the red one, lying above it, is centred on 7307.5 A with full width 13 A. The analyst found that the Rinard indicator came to -1.0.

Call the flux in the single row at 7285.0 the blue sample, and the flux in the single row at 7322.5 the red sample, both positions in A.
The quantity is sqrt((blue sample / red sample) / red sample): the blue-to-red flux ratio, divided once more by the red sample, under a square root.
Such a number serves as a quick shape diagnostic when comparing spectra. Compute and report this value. 0.65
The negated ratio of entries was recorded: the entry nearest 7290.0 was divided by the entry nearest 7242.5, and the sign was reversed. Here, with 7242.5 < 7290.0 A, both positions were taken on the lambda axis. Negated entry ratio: -0.75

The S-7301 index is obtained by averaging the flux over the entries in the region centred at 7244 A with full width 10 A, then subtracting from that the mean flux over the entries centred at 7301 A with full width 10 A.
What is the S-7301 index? 0.17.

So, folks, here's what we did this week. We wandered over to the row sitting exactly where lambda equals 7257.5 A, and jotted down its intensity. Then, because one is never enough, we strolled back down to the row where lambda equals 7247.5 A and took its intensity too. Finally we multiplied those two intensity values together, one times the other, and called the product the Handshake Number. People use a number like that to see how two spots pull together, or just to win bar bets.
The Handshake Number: 5.5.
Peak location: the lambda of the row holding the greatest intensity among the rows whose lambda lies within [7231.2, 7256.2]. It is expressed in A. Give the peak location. 7242.5 A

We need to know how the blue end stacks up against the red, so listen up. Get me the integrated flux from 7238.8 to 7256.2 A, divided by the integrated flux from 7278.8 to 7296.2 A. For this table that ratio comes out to 1.08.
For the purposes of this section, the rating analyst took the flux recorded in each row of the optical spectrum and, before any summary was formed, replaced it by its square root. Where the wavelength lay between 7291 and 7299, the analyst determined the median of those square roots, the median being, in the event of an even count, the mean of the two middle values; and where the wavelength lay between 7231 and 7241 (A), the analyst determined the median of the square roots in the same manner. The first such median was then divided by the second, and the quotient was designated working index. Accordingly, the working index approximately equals 1.03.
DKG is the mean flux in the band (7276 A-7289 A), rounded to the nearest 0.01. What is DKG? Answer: 2.55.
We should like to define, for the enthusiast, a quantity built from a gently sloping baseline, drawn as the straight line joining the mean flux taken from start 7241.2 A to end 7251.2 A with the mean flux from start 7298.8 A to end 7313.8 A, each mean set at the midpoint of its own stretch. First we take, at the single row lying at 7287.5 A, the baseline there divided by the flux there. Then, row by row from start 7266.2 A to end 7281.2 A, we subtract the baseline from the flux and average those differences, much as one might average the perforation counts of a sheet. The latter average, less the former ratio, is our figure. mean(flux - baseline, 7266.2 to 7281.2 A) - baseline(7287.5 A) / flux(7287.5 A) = -1.14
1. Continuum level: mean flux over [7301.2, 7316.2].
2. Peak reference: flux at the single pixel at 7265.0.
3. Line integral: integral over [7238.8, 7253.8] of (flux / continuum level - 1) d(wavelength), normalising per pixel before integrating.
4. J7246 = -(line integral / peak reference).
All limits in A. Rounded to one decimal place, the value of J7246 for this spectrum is -0.6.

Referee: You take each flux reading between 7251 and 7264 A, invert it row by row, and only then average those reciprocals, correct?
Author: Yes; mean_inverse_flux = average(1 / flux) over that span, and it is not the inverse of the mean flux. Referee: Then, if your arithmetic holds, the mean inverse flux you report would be 0.431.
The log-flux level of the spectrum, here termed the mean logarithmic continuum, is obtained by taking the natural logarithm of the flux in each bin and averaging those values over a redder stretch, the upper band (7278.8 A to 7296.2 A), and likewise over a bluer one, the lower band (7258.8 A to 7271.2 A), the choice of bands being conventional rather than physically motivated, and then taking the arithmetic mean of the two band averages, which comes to 0.843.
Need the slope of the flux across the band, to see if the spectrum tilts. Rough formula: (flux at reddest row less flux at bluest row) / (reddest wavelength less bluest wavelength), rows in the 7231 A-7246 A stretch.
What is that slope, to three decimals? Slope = 0.059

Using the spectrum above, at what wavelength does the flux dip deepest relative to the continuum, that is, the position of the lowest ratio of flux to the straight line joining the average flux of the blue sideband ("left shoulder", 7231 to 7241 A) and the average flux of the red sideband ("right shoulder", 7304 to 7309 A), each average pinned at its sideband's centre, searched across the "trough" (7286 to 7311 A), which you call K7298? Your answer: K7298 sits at 7310.0 A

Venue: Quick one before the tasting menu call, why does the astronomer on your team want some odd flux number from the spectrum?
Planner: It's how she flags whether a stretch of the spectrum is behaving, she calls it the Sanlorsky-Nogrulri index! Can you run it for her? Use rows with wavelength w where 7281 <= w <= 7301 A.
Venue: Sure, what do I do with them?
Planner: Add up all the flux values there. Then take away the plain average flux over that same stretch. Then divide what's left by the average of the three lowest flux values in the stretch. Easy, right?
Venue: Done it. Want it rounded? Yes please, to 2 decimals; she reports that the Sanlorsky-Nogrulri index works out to 7.59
